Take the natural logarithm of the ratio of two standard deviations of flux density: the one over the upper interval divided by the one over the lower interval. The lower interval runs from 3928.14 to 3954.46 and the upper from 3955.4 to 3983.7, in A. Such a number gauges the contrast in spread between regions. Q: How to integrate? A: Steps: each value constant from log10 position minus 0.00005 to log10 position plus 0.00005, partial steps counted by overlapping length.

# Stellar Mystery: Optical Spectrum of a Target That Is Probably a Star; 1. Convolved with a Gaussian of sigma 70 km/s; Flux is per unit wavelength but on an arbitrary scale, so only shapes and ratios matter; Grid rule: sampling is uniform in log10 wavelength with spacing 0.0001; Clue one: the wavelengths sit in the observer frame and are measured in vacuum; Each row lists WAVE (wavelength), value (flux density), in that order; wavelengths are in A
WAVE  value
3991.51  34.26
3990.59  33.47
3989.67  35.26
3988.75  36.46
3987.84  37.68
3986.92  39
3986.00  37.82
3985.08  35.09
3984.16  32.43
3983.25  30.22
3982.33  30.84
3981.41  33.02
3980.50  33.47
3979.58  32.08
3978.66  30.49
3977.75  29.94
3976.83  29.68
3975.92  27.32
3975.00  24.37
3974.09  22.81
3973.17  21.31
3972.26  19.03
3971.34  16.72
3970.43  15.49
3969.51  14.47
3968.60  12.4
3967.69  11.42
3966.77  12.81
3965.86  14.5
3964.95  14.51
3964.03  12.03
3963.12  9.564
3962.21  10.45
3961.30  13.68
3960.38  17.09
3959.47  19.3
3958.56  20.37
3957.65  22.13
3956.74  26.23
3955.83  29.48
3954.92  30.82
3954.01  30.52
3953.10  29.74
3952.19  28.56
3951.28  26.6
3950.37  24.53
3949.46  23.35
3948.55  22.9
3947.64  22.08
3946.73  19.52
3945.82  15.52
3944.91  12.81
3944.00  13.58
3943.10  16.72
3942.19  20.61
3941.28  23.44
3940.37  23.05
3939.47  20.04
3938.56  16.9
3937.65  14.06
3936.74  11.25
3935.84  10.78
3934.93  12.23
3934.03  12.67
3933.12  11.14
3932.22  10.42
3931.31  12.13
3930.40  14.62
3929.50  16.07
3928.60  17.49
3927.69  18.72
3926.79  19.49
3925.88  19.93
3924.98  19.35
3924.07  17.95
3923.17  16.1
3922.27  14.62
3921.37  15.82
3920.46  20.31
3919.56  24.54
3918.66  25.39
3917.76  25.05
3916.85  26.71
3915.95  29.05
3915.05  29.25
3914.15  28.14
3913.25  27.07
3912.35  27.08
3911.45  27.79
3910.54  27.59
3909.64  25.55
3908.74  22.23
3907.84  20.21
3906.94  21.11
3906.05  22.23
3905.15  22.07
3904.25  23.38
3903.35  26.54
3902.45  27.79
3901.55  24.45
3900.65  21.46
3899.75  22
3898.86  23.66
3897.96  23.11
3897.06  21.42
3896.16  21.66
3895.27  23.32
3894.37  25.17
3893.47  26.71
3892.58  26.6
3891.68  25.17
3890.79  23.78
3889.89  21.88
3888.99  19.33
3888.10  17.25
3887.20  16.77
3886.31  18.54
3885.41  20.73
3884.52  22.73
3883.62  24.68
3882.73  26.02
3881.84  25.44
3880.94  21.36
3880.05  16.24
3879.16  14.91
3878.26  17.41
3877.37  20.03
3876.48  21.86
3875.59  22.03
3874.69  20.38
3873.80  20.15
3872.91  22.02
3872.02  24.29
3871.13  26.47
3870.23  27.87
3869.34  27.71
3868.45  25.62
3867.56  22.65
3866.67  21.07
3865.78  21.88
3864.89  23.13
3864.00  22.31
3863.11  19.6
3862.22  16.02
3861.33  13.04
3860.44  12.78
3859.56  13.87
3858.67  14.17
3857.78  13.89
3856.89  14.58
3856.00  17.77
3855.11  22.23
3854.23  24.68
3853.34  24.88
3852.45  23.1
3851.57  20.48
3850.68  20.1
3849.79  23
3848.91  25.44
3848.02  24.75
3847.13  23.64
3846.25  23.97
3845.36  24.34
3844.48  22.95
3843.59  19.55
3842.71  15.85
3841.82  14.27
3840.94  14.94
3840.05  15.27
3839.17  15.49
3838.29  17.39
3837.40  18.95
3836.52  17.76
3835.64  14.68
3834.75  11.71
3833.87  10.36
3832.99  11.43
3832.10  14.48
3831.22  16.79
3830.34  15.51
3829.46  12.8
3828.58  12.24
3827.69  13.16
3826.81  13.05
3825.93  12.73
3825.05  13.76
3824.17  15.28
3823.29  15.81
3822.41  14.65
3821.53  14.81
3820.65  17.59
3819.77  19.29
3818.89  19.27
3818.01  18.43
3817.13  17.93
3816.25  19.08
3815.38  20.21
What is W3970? 0.24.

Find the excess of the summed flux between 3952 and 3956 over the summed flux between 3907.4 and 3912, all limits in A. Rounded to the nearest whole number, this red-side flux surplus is 26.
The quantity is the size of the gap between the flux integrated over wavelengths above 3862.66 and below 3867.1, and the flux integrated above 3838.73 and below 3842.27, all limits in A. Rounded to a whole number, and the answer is 43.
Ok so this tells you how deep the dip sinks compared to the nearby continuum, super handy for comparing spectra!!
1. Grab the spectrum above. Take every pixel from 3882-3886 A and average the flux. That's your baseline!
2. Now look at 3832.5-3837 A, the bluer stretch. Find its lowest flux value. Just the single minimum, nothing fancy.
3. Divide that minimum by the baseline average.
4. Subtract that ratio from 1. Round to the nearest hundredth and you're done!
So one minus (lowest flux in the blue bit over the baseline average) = 0.56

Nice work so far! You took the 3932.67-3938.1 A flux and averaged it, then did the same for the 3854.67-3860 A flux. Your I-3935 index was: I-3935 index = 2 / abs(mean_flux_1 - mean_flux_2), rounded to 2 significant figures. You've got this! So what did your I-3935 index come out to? 0.49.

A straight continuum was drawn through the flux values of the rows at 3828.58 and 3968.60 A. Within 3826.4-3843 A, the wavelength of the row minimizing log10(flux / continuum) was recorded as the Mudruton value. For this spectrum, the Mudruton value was 3833.87 A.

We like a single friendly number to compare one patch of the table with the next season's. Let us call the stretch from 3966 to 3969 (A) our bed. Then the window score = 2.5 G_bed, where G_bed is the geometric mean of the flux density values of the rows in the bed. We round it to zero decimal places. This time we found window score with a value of 30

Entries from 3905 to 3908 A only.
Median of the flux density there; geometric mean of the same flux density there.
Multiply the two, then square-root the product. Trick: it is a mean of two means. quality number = 21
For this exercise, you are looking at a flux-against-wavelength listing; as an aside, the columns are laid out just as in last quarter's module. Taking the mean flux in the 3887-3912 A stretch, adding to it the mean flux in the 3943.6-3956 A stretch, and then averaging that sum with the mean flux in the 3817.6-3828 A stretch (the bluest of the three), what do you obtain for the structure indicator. 31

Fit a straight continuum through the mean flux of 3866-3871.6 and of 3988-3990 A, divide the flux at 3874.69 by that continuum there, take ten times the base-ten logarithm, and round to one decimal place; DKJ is -1.0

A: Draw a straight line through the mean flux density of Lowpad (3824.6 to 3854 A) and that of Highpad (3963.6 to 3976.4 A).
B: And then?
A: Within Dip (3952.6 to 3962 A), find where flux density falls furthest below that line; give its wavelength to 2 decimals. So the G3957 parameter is 3961.30 A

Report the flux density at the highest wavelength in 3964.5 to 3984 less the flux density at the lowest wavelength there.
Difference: 16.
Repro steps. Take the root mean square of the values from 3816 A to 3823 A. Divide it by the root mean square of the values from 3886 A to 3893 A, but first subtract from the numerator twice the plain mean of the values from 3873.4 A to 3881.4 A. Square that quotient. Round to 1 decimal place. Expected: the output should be 1.0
